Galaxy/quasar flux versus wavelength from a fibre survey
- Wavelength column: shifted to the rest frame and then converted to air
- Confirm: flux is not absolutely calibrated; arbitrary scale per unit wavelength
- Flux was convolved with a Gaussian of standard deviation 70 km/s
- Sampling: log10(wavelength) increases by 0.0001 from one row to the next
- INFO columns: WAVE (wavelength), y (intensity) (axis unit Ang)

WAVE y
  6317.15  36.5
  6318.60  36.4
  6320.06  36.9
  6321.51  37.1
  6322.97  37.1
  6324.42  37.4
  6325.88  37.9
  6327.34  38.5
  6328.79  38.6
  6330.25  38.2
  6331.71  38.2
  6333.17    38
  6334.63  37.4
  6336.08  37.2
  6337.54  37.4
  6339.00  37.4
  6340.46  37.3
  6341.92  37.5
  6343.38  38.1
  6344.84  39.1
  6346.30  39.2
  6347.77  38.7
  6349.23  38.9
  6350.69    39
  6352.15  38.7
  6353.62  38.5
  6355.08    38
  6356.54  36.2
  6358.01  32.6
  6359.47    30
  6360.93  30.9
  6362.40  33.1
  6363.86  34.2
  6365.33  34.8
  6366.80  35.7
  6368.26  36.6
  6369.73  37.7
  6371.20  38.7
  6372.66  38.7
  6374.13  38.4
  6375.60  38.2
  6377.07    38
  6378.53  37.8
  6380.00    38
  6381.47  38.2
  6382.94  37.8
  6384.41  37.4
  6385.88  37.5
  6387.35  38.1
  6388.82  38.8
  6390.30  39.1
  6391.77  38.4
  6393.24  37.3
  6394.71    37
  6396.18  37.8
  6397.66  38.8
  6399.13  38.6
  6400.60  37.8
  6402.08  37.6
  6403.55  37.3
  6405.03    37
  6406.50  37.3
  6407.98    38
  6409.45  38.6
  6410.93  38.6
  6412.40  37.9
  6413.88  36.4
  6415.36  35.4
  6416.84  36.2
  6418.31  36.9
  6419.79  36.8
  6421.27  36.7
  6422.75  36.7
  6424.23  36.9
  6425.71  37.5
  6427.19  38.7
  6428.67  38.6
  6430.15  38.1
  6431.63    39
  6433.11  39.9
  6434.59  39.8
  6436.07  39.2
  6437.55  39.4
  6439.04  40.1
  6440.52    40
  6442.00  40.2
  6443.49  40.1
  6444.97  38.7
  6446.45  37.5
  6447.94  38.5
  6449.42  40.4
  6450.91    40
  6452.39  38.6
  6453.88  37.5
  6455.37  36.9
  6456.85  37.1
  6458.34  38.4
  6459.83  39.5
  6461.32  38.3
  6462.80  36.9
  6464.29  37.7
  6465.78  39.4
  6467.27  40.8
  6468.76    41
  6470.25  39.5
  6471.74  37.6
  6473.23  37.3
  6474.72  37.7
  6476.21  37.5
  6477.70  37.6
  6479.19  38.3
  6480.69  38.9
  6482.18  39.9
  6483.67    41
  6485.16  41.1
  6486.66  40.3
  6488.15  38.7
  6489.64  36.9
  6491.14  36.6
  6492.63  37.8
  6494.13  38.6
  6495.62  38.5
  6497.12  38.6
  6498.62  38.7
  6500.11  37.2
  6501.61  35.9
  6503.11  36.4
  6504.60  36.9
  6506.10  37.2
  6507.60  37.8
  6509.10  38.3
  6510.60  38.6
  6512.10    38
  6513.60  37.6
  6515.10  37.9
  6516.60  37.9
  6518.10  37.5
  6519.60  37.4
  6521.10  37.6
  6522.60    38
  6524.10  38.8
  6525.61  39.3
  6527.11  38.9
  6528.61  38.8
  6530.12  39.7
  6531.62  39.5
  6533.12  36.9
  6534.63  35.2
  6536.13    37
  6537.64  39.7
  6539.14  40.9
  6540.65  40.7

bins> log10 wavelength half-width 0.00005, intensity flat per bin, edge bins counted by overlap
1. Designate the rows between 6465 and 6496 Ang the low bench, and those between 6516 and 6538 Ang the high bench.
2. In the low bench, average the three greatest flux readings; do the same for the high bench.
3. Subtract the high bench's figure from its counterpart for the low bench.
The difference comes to 1.4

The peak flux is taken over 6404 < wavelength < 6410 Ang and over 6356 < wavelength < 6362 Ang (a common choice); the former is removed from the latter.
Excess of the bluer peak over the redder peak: -2.4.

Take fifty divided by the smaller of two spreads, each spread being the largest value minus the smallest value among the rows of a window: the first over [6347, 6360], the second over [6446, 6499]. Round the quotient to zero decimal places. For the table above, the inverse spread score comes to 11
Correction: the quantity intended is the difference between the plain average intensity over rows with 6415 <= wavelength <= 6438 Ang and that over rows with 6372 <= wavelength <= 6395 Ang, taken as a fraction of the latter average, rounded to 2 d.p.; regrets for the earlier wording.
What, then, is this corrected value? 0.00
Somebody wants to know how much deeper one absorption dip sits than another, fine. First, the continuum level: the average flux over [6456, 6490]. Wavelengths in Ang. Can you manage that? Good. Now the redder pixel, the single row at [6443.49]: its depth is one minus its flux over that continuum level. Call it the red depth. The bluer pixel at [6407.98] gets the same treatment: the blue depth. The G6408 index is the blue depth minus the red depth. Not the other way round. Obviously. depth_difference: 0.05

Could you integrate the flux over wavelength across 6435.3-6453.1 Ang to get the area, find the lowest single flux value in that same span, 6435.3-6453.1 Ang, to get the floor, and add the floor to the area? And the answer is 739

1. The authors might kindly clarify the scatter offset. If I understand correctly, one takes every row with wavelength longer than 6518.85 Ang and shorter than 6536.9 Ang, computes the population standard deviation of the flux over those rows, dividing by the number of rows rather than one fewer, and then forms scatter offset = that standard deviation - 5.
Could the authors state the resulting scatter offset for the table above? -3.73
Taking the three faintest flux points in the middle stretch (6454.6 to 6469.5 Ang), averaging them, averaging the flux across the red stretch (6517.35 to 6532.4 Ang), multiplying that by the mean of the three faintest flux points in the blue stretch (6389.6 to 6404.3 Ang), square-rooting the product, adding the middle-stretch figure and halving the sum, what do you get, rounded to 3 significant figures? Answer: 37.4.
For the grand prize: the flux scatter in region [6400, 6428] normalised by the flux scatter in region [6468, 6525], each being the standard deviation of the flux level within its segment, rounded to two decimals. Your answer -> 0.70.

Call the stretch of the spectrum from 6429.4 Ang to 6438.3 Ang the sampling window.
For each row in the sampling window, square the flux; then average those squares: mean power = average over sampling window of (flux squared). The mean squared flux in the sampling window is 1540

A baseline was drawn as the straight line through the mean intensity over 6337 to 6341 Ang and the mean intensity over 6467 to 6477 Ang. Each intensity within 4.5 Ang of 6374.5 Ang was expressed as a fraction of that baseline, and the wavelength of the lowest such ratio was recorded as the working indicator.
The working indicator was 6378.53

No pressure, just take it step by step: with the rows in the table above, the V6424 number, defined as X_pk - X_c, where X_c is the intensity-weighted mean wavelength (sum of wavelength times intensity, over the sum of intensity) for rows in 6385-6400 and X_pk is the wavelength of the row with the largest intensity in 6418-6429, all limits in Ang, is 34.7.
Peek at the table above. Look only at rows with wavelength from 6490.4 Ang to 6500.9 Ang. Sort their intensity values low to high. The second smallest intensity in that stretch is 37.2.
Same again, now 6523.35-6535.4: 36.9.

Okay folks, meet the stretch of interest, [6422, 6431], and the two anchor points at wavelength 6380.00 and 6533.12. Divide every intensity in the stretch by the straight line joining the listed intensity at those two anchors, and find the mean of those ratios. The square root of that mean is 1.00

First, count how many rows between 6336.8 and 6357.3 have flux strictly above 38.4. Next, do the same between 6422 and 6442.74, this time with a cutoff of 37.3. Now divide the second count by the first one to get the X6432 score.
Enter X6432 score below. 1.7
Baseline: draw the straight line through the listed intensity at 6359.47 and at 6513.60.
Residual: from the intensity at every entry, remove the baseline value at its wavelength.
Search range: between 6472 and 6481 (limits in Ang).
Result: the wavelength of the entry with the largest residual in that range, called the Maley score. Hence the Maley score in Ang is 6480.69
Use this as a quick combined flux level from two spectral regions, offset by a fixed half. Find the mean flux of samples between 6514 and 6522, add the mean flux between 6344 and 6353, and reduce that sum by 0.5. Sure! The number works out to 76.1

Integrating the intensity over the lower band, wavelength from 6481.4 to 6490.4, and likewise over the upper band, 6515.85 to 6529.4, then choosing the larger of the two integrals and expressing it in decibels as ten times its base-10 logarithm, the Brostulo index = 27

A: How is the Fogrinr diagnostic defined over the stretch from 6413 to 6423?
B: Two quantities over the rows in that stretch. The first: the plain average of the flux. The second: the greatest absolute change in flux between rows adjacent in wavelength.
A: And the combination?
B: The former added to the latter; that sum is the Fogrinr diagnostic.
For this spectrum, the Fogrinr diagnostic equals 37.4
